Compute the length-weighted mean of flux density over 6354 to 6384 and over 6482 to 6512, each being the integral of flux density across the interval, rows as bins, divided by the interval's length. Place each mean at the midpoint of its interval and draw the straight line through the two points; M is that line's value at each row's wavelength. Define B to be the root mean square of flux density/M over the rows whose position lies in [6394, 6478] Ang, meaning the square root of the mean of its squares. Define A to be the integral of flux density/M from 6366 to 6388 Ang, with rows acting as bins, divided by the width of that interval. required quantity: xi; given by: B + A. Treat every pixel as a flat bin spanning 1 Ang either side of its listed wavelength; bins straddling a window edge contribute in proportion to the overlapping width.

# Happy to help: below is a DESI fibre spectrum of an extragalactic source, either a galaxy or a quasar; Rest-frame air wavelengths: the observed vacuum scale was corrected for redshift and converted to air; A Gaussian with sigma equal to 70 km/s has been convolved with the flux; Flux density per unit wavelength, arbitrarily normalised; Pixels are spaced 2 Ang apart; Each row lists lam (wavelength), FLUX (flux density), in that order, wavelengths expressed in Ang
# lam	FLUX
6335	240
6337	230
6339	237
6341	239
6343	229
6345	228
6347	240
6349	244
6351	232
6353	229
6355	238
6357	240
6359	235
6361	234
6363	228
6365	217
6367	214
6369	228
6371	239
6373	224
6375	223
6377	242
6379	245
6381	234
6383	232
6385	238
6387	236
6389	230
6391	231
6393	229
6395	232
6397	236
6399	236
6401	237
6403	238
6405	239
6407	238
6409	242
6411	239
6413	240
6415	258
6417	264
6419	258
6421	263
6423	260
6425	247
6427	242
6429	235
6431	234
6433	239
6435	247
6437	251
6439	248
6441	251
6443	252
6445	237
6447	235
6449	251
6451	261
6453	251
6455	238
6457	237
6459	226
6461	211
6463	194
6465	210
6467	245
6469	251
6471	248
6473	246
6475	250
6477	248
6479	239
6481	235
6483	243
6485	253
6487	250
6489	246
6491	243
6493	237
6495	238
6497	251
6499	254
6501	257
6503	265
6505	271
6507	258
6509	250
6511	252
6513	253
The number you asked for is 2.001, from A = 1.00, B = 1.00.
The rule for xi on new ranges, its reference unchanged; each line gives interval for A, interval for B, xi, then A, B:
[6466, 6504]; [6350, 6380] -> 1.994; 0.99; 1.00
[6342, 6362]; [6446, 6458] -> 2.032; 1.03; 1.01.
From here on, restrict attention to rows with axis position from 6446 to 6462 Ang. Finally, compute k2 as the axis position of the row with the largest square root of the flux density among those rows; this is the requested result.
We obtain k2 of 6451 Ang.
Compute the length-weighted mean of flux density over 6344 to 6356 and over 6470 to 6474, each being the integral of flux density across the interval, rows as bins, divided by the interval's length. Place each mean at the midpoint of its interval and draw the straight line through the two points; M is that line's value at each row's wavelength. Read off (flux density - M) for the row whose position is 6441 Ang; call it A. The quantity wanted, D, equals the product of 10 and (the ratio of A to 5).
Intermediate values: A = 7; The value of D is 14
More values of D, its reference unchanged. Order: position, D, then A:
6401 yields -6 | -3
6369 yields -18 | -9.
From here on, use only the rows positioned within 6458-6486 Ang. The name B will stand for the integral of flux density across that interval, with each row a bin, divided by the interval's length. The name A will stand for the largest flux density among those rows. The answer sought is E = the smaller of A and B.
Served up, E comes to 236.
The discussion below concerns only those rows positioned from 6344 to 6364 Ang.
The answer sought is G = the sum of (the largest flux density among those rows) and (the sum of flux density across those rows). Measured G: 2592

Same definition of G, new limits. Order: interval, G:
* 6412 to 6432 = 2765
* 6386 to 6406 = 2583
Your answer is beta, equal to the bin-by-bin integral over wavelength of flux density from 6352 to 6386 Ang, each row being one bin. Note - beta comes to 7880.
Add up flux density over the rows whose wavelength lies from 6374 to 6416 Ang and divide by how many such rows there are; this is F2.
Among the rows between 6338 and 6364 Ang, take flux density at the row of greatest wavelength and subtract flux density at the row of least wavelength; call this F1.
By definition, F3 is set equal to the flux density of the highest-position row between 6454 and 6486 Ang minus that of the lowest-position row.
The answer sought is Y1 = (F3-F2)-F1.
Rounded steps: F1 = -9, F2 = 237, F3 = 15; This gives -213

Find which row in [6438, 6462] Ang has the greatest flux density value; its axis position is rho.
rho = 6451 Ang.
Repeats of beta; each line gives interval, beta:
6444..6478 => 8078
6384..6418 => 8126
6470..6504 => 8406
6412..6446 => 8452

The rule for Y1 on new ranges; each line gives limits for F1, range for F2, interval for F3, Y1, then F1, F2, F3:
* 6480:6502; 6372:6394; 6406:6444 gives -241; 22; 233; 14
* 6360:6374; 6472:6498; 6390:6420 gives -208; -10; 245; 27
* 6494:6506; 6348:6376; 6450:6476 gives -274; 33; 230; -11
